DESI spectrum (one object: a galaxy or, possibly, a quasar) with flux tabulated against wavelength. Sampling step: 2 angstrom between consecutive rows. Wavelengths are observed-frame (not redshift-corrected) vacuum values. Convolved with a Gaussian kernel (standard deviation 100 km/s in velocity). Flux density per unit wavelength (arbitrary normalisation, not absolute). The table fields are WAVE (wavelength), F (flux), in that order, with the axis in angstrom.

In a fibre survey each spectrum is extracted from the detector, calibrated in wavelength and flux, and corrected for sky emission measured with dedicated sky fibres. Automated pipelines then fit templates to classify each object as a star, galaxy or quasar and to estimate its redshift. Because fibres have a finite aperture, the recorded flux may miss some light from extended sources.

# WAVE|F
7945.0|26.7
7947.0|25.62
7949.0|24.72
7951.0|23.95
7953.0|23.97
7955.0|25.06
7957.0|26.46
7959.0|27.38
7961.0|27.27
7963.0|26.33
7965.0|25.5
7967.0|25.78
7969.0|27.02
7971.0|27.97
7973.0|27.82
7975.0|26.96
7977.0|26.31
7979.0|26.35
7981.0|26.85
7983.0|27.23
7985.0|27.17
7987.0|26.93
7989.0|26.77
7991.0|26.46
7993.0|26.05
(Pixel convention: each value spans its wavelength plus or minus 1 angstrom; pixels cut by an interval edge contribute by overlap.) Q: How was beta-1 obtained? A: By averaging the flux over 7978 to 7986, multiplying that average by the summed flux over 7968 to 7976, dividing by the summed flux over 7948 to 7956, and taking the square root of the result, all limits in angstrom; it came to 5.50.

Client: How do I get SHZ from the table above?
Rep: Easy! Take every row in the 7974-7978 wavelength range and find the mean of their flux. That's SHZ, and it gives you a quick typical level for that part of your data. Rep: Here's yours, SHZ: 26.6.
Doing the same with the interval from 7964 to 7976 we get 26.8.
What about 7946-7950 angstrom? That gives 25.2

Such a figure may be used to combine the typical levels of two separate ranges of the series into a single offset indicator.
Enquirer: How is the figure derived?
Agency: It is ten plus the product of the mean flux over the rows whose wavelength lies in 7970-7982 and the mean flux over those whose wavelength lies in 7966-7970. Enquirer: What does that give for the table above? 724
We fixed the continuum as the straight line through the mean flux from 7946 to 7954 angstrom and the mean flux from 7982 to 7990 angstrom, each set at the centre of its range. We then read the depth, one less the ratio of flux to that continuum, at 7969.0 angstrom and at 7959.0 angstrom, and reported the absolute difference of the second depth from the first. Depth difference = 0.043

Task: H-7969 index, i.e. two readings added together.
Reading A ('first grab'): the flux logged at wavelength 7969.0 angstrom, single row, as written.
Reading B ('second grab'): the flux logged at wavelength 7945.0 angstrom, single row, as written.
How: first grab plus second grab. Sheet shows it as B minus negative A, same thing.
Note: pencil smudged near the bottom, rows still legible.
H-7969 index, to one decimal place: 53.7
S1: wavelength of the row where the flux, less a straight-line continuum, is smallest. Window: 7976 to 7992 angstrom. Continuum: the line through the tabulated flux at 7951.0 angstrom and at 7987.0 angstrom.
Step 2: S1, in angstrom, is 7991.0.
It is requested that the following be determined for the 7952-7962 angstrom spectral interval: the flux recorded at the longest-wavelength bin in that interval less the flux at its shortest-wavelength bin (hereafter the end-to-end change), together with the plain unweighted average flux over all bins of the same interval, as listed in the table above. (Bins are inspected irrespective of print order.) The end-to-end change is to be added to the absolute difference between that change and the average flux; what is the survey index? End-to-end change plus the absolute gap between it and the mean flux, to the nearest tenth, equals 26.0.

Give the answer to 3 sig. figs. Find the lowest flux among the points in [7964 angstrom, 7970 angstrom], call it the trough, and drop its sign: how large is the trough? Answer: 25.5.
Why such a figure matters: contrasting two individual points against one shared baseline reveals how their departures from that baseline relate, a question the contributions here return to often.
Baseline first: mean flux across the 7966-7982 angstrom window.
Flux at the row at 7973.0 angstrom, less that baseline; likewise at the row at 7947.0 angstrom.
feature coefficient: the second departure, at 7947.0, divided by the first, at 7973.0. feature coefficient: -1.3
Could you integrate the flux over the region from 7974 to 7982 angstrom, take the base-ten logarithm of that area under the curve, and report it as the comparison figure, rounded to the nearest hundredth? 2.33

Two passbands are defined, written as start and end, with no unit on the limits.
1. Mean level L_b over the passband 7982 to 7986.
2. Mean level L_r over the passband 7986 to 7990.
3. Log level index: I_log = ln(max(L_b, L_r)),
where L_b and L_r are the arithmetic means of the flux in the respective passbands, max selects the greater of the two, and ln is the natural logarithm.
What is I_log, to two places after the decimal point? 3.30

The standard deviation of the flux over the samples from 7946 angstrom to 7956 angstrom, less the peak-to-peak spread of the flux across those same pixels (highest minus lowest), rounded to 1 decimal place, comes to -1.0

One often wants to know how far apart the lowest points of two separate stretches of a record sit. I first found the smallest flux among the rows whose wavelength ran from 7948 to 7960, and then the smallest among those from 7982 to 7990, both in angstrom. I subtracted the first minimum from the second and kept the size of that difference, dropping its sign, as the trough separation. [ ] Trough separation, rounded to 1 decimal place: 2.8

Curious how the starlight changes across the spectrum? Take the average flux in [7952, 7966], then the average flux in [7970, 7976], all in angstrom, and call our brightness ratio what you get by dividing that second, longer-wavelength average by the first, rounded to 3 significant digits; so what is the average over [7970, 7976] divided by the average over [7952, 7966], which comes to 1.06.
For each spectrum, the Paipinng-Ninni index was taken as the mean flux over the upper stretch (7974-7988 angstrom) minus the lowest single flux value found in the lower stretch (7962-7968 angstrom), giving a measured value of 1.33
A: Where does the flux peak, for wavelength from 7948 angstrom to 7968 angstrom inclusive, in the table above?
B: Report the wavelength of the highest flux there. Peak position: 7959.0 angstrom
